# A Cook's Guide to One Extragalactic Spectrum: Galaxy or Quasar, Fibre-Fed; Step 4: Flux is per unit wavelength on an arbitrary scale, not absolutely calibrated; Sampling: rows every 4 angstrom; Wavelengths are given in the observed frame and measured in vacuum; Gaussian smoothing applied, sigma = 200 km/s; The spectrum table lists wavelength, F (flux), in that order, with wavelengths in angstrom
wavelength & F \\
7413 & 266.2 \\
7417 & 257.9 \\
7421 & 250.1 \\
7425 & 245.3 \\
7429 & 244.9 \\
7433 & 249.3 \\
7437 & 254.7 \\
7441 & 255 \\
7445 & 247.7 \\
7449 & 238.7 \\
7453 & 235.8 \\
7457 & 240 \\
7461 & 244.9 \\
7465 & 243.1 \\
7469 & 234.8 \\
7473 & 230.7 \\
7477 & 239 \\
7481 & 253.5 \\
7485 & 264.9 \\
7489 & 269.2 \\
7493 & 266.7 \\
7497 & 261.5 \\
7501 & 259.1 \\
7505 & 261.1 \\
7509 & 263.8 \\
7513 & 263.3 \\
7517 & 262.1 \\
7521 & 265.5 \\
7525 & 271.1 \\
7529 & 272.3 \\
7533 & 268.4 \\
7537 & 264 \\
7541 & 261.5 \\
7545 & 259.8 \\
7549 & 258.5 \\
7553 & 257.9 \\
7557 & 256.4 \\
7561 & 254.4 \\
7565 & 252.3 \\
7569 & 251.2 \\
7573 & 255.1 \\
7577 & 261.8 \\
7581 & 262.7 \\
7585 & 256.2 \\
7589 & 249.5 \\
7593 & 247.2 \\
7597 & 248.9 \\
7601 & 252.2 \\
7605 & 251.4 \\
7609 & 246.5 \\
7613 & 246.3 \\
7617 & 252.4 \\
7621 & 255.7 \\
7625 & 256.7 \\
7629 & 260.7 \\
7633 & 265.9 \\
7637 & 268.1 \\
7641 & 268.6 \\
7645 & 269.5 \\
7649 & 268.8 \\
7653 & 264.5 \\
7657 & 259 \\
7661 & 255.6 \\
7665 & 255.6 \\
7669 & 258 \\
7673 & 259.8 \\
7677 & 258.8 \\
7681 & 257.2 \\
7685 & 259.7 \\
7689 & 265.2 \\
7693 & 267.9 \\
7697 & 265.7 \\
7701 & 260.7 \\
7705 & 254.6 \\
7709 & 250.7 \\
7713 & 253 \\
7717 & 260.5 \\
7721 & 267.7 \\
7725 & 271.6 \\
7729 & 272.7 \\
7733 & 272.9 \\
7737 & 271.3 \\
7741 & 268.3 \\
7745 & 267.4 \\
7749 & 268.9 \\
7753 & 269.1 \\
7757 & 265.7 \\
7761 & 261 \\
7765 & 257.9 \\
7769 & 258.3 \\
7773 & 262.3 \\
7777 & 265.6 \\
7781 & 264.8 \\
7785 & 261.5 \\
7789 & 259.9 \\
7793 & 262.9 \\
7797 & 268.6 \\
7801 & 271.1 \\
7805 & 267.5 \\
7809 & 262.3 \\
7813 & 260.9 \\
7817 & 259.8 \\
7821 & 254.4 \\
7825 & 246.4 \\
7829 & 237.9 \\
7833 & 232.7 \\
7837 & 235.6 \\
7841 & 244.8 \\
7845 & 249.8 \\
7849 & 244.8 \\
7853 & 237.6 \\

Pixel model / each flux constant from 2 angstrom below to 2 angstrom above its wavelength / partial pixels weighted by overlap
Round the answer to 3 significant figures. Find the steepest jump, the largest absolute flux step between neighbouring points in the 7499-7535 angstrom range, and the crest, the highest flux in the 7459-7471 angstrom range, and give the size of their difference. 239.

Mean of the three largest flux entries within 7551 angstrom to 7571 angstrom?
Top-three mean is 256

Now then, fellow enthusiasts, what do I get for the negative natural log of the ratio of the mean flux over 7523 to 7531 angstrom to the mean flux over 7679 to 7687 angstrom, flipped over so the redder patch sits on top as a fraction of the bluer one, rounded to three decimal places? 0.050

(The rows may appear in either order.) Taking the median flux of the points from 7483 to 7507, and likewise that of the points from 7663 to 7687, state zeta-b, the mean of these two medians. 261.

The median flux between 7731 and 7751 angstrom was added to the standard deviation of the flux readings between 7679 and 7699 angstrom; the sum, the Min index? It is 273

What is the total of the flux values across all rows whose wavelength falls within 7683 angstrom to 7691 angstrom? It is 525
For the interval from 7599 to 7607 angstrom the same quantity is 504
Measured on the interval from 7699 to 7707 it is 515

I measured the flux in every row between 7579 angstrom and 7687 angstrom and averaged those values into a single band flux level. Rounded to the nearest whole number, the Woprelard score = 258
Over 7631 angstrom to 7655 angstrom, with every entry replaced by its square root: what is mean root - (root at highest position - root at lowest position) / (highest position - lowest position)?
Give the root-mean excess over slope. 16.4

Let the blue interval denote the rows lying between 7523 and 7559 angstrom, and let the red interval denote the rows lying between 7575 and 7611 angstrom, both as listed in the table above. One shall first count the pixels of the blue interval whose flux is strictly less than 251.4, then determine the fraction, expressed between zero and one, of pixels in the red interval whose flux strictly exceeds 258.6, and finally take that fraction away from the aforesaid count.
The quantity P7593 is -0.2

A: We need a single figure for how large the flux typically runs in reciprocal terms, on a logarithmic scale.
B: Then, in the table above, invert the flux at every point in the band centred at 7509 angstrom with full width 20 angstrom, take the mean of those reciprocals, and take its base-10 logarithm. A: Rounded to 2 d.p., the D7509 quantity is -2.42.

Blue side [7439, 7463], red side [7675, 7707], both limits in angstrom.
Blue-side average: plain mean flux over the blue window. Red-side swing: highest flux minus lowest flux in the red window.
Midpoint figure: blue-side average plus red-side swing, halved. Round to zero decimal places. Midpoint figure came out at 128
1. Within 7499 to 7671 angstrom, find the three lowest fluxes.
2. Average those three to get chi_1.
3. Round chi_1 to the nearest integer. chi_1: 247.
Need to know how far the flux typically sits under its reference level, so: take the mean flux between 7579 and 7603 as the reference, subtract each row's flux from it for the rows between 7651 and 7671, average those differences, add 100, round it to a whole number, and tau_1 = 94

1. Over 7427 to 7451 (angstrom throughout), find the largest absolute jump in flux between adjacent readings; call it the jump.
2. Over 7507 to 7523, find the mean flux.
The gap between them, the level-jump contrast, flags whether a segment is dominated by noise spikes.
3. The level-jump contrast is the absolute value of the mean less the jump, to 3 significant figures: 255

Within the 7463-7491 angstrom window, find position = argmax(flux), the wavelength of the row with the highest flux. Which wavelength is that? 7489 angstrom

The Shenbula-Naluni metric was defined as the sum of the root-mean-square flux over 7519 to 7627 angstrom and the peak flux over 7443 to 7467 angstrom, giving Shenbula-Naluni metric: 505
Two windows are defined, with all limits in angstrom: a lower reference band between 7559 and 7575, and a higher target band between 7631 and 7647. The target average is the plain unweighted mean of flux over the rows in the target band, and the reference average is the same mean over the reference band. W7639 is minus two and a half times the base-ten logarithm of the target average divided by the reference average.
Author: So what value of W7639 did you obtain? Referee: -0.06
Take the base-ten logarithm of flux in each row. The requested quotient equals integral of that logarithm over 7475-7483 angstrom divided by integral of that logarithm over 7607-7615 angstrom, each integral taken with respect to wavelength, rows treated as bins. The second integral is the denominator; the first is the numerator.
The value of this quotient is 1.00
